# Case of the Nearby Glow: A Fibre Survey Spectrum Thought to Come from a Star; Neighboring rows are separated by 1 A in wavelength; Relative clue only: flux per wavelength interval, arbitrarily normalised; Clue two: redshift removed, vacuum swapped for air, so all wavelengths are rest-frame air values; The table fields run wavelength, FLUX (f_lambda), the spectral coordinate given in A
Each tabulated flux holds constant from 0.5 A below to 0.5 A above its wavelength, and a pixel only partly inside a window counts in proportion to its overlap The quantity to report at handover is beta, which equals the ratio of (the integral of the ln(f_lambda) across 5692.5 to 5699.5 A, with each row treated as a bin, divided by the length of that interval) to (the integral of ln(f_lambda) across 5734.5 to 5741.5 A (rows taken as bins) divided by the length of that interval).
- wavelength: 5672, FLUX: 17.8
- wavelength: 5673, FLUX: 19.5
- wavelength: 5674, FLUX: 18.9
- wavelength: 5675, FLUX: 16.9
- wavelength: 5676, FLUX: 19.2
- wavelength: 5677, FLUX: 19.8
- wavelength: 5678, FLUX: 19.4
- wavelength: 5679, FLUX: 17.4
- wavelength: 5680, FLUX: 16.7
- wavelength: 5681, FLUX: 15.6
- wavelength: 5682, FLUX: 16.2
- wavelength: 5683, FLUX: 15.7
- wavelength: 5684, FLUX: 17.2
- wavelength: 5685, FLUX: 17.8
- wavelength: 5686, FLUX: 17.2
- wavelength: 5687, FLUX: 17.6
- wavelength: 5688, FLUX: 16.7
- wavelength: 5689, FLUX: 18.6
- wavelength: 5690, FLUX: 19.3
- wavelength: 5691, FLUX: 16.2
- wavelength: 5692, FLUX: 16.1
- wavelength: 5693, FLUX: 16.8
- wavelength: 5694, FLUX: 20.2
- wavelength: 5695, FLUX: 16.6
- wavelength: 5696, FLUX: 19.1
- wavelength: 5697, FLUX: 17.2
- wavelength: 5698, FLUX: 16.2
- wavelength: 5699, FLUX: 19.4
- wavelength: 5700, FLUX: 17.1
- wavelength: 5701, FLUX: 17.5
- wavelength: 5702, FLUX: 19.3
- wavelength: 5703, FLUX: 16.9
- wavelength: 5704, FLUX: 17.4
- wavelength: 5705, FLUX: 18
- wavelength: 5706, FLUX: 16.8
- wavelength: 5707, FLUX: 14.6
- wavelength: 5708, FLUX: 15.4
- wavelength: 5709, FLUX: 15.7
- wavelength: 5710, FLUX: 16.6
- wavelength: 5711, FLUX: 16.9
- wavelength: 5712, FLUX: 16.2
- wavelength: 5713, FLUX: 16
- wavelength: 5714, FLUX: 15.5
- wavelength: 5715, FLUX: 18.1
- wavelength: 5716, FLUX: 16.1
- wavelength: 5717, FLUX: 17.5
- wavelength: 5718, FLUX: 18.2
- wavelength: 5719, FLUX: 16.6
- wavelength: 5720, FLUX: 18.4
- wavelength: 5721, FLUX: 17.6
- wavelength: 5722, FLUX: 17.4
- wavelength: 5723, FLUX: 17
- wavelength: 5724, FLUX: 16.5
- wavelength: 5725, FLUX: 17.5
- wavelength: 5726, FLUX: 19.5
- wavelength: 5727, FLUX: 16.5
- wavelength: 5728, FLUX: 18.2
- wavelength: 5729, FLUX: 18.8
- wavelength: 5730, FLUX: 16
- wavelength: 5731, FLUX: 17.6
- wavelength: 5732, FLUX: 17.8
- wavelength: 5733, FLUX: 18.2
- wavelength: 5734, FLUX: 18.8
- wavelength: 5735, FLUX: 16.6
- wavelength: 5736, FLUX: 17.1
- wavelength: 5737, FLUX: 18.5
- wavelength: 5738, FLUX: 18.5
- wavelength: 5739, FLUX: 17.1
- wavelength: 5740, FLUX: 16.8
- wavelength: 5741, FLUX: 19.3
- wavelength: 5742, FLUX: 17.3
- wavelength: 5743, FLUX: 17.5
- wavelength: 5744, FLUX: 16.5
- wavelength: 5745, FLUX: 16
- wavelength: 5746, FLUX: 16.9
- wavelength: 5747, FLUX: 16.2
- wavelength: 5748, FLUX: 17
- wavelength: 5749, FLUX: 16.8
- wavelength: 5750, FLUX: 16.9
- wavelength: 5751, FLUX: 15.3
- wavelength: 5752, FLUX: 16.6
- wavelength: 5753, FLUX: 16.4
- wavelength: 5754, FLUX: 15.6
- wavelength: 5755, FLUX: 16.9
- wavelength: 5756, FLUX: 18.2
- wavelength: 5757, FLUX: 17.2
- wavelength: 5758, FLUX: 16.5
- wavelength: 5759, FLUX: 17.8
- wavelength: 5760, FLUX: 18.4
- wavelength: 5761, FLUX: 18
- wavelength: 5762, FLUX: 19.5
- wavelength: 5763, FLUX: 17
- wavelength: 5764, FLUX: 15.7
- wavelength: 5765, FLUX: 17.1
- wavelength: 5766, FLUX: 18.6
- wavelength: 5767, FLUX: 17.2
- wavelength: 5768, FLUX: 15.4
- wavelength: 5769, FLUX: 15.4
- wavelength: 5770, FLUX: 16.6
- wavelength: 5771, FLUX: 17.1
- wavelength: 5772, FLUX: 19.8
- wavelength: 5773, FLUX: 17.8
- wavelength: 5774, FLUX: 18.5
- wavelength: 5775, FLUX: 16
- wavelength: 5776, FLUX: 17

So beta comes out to 1.00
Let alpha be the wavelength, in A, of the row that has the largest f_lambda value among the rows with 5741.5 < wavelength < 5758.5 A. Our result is 5756 A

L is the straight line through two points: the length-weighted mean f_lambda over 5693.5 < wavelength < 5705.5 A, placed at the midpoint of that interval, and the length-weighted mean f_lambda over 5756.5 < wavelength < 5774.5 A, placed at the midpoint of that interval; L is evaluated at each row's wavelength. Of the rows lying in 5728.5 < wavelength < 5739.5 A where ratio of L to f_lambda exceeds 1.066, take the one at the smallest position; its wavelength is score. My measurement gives 5730 A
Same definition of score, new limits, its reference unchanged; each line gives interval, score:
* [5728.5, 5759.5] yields 5730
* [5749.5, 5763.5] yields 5751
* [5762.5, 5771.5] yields 5764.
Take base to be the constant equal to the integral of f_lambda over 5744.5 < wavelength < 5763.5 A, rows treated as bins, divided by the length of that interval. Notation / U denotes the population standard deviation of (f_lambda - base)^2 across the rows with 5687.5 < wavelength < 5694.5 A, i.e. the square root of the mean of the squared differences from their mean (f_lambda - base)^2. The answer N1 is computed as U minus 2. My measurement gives 1.46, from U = 3.5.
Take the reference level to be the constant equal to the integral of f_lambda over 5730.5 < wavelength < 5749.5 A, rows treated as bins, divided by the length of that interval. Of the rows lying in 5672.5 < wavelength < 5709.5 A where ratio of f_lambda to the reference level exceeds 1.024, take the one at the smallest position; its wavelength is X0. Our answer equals 5673 A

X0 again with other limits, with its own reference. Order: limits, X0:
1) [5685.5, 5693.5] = 5689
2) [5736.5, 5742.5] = 5737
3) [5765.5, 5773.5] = 5766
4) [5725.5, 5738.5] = 5726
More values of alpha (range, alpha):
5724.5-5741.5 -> 5726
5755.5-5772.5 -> 5772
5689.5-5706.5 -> 5694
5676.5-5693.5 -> 5677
